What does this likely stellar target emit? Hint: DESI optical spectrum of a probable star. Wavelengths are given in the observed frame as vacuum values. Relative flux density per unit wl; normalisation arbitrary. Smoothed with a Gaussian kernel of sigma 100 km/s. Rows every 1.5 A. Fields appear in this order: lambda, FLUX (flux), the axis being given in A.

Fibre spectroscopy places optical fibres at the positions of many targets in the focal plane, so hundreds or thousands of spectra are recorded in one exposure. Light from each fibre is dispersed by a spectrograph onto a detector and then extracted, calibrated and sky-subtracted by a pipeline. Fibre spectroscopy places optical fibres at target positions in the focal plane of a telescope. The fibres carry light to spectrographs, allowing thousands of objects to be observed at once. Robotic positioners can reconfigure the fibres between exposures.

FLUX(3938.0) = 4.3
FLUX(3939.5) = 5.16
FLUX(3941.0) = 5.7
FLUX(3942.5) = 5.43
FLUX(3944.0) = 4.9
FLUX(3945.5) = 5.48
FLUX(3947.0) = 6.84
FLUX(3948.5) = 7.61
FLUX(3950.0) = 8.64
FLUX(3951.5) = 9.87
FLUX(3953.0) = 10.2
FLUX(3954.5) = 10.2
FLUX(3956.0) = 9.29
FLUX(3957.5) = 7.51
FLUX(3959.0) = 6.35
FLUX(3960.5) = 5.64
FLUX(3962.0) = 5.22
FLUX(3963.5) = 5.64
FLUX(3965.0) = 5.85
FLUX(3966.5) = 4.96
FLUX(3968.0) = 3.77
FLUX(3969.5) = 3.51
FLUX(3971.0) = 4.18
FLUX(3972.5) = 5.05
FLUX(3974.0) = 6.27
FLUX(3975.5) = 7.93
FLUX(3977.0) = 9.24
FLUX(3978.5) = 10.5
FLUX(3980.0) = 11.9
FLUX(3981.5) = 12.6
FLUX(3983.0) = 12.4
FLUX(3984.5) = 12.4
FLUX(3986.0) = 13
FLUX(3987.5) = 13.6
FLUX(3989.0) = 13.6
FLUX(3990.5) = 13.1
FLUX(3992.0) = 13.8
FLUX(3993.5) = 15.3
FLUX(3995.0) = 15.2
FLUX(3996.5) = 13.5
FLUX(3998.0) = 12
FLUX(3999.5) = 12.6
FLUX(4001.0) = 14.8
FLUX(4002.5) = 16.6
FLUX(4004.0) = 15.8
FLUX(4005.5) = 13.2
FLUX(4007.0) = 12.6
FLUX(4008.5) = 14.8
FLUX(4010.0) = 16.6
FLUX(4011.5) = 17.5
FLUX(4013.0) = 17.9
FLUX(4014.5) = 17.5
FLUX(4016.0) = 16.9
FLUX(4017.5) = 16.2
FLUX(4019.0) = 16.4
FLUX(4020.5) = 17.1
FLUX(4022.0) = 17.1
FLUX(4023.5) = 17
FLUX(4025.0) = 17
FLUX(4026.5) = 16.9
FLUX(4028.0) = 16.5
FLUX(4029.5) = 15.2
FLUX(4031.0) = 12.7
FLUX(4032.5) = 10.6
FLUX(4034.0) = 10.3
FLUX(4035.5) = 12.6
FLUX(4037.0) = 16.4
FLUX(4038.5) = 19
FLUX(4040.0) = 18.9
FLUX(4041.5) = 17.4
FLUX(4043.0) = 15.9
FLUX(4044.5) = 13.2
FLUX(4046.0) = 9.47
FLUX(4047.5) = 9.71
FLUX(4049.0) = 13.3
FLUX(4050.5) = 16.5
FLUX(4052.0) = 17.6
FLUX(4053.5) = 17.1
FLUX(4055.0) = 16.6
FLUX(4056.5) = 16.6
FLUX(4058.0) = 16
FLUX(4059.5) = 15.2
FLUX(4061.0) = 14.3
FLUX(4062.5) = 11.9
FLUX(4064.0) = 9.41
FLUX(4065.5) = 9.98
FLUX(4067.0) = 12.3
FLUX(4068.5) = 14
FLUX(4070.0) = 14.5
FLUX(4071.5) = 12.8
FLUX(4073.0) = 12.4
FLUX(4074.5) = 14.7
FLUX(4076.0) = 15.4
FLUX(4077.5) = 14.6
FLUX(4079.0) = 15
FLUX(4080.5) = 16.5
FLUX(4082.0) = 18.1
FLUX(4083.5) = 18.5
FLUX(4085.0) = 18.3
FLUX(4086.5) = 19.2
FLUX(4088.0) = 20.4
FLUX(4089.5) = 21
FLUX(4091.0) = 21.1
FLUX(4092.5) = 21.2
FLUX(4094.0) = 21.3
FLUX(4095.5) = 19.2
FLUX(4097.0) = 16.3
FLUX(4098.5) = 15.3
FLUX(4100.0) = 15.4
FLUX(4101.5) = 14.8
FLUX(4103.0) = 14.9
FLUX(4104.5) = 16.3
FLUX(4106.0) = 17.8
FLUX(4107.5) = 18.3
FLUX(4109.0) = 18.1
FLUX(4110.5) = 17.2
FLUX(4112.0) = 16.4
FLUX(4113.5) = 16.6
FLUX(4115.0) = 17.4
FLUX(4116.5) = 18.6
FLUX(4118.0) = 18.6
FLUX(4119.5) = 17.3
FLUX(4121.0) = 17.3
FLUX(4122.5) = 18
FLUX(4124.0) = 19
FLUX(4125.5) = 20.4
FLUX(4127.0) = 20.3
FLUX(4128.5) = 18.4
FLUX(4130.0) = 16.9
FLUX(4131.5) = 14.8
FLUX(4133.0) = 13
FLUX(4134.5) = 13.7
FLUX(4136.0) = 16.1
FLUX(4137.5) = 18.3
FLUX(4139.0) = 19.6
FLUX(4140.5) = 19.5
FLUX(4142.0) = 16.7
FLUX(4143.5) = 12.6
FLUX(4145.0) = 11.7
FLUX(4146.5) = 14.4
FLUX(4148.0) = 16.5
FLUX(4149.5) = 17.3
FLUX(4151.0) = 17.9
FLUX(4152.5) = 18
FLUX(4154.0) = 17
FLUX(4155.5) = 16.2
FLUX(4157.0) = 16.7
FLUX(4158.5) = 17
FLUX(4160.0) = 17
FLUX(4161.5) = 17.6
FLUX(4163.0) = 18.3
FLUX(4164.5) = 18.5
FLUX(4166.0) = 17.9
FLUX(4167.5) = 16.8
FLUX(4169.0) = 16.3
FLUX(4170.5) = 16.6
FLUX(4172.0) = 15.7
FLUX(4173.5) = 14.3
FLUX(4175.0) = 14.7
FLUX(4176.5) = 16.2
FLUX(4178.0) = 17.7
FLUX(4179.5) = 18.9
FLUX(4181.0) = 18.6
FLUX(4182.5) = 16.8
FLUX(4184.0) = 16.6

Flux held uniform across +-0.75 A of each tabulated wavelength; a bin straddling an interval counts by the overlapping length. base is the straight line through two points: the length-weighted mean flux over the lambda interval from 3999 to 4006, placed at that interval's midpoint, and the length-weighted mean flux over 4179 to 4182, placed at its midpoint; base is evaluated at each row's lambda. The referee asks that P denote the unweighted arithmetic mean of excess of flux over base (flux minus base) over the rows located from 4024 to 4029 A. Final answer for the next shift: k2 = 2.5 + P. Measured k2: 4.1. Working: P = 1.6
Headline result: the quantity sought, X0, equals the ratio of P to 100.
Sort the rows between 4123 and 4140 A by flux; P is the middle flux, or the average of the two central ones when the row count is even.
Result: 0.183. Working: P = 18.3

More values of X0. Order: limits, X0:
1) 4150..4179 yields 0.170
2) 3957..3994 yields 0.079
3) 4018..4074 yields 0.152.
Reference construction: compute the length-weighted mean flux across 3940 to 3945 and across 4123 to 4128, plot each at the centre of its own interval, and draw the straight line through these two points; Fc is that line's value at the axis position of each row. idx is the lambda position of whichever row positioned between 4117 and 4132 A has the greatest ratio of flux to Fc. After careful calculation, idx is 4125.5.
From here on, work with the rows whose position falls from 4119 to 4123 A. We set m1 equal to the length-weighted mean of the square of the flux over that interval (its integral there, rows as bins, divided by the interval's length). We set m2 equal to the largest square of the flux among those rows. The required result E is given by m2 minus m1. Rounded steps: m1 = 307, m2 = 324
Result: 17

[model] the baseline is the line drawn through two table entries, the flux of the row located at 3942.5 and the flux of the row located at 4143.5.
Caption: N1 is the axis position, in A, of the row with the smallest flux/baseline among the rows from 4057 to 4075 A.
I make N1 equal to 4064.0 A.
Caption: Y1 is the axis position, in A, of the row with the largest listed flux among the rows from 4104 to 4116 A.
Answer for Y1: 4107.5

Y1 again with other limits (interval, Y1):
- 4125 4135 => 4125.5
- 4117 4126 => 4125.5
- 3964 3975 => 3974.0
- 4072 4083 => 4082.0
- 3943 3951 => 3950.0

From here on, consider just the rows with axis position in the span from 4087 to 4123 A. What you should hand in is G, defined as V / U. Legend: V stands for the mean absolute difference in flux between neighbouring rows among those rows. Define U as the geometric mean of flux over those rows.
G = 0.042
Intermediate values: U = 17.8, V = 0.7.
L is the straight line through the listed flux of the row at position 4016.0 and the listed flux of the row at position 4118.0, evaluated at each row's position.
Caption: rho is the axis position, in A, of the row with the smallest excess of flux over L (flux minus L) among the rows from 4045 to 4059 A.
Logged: 4046.0 A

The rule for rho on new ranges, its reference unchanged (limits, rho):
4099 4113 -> 4101.5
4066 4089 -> 4073.0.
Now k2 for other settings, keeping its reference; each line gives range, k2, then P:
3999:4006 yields 2.4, -0.1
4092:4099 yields 4.4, 1.9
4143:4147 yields -2.4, -4.9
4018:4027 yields 4.3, 1.8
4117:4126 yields 3.6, 1.1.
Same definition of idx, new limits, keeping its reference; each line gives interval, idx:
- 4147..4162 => 4152.5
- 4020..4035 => 4020.5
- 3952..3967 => 3953.0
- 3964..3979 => 3978.5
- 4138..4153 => 4139.0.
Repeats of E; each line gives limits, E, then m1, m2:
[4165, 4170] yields 29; 291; 320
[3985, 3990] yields 7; 178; 185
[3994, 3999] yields 44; 187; 231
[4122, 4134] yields 103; 313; 416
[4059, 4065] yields 70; 161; 231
